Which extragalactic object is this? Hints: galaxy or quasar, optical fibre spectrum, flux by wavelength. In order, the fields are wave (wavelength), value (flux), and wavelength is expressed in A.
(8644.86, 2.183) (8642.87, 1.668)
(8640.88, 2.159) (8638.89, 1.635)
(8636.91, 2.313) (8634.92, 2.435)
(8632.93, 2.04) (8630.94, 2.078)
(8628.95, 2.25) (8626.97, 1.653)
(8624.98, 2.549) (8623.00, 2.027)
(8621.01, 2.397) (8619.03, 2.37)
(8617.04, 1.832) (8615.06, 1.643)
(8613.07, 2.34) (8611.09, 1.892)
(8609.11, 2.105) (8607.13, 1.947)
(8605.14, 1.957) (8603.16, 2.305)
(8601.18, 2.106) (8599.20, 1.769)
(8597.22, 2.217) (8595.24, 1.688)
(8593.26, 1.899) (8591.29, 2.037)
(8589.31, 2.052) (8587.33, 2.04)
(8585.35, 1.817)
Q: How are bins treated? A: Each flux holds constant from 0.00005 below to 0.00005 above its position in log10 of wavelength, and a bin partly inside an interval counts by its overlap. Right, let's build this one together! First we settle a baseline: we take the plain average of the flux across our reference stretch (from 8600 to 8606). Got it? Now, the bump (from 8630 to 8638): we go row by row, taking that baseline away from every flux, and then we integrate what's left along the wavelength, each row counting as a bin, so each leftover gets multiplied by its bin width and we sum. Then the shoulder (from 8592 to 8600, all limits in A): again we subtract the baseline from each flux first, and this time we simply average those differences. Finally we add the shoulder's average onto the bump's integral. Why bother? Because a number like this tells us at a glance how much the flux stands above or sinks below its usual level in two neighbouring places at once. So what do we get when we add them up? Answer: 0.5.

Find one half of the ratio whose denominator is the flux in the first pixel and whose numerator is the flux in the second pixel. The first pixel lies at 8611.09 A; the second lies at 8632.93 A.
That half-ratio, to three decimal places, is 0.539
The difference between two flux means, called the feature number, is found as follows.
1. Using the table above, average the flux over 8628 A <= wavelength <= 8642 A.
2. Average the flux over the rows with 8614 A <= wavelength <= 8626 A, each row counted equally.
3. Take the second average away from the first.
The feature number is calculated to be -0.01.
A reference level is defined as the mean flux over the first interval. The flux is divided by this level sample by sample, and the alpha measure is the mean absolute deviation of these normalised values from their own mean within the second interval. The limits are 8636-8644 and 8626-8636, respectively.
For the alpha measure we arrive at 0.10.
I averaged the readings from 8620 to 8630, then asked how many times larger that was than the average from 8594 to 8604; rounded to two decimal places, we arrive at 1.08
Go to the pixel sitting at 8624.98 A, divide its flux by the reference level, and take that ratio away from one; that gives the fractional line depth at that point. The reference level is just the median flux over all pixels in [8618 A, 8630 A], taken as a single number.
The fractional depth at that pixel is -0.10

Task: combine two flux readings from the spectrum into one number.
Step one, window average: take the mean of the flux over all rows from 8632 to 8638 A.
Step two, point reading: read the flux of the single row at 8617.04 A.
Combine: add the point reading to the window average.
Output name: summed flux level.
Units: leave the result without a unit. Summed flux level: 4.1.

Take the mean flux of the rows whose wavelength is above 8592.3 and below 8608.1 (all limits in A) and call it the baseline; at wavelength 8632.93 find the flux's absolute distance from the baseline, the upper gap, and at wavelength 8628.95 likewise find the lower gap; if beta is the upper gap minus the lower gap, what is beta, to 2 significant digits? -0.21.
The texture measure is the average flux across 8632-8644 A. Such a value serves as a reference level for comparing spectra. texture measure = 2.04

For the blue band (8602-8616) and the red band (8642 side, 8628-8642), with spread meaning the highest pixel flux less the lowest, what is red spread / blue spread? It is 1.1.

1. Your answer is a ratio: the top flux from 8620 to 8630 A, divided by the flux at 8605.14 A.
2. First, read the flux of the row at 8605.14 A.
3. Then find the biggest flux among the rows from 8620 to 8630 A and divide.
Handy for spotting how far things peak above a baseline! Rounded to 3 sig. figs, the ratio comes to 1.30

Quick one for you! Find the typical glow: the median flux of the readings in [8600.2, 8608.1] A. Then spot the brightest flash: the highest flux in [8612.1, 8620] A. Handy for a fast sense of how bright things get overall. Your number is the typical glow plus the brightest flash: 4.40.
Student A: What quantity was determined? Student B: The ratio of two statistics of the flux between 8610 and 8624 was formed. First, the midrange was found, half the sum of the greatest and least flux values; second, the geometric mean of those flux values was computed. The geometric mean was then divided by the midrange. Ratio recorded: 1.02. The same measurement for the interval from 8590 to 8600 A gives 0.98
